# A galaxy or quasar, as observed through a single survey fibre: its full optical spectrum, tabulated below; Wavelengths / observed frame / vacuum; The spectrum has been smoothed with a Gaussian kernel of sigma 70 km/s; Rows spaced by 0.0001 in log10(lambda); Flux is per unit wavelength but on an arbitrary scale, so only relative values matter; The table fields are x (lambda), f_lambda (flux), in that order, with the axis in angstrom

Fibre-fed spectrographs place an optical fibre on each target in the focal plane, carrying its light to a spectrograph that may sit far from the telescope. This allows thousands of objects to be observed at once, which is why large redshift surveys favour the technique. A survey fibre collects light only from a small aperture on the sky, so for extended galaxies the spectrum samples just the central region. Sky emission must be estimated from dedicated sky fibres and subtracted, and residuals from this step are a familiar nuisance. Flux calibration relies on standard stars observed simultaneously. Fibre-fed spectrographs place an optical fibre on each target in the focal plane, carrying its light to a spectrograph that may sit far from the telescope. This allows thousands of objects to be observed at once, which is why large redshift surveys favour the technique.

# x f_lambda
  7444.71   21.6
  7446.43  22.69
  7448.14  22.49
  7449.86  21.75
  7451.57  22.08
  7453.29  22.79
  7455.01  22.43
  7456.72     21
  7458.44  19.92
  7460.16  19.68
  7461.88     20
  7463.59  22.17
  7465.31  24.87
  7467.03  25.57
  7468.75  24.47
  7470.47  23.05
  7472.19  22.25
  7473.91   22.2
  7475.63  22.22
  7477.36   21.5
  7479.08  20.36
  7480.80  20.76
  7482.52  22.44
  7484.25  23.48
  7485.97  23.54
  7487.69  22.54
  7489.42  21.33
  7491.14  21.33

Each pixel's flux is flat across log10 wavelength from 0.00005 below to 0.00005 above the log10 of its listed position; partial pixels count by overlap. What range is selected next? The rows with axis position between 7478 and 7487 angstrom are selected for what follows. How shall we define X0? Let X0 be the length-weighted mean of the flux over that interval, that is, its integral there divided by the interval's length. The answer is 22.1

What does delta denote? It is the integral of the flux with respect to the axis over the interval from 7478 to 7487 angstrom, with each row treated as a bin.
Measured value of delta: 199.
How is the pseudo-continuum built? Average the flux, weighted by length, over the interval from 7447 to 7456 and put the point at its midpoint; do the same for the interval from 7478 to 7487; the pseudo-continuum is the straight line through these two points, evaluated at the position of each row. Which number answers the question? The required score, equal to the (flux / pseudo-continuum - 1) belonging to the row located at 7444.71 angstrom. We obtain -0.03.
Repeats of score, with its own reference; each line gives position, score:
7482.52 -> 0.01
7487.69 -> 0.02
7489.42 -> -0.03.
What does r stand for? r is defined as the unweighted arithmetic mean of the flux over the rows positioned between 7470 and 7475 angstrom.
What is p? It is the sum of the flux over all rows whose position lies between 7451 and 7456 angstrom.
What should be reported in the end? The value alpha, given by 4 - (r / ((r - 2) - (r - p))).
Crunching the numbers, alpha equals 3.66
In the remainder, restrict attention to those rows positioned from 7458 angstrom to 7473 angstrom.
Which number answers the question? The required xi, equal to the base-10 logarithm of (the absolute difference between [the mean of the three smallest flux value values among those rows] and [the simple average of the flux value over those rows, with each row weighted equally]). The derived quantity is 0.41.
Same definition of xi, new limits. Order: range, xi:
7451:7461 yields 0.05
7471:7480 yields -0.45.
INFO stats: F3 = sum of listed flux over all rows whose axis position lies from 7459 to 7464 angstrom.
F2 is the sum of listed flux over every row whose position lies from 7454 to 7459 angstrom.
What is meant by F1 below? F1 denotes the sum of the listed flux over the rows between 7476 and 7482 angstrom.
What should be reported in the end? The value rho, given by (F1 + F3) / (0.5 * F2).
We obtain 3.93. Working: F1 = 63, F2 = 63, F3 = 62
